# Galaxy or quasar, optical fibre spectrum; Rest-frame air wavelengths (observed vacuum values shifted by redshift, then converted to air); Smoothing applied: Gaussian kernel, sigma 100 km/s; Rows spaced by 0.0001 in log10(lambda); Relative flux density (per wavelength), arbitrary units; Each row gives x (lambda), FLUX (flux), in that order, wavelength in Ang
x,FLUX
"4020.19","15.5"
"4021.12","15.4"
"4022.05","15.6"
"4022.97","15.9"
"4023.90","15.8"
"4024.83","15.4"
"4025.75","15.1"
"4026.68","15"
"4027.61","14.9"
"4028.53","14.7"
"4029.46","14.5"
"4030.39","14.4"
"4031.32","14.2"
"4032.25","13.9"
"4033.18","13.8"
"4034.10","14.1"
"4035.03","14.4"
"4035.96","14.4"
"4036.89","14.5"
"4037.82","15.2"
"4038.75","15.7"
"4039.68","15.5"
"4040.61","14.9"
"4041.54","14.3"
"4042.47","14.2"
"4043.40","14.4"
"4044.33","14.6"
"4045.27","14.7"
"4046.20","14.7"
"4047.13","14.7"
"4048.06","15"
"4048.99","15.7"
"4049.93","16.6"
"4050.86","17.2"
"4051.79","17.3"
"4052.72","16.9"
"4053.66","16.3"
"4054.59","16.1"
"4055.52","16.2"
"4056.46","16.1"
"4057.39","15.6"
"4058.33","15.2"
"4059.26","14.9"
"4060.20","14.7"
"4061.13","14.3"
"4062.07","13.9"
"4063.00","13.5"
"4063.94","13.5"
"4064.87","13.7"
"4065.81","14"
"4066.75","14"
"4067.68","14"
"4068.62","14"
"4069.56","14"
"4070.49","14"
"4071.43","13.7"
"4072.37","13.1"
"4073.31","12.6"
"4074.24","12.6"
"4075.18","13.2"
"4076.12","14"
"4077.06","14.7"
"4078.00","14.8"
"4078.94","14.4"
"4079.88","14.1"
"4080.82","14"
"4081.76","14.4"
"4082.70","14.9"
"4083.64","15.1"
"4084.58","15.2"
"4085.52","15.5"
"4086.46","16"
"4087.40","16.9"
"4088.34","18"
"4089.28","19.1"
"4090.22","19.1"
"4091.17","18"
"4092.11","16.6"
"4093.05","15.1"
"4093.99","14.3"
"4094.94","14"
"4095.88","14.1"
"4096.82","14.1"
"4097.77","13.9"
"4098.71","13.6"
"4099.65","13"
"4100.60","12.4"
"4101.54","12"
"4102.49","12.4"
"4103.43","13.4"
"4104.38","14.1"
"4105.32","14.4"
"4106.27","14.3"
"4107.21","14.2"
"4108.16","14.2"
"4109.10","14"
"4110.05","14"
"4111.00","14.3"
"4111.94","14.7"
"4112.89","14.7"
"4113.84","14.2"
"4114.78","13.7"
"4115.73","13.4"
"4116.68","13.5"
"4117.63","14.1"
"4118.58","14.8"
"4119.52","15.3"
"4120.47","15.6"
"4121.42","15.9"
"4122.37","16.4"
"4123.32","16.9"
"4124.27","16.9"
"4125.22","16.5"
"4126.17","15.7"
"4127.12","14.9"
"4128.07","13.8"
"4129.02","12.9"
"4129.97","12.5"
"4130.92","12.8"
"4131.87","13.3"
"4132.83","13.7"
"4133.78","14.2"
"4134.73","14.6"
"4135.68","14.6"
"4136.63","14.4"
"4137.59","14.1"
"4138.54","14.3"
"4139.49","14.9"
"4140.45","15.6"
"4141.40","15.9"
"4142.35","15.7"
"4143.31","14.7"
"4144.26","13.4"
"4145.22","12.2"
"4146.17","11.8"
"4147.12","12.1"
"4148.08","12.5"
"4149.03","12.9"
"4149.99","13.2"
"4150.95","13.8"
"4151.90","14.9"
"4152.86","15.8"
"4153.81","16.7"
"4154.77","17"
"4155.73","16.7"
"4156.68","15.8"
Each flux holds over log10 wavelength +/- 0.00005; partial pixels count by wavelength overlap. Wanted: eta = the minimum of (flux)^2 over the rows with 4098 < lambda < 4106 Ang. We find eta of 144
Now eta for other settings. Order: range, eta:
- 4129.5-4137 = 156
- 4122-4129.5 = 166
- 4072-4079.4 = 159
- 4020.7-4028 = 222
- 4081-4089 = 207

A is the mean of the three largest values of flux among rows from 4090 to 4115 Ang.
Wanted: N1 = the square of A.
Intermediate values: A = 17.9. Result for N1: 320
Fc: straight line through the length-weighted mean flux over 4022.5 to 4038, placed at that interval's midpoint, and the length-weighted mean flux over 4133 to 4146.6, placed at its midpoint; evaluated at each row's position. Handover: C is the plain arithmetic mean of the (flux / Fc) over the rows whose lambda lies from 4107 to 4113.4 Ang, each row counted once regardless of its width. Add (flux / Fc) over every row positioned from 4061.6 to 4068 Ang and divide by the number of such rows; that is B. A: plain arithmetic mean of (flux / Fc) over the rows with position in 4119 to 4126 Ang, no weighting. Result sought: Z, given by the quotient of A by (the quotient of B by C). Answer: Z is 1.18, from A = 1.13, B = 0.95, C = 0.99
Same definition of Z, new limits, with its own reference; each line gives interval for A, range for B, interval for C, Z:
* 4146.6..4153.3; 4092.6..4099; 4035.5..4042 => 0.99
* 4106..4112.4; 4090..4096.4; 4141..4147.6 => 0.86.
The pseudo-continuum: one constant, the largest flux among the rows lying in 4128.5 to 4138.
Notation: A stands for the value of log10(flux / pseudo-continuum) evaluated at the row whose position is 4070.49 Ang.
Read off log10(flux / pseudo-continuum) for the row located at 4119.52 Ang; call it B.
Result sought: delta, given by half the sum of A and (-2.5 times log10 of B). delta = 2.11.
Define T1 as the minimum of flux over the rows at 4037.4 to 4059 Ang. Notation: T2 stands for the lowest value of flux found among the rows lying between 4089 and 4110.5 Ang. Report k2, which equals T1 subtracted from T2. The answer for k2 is -2.2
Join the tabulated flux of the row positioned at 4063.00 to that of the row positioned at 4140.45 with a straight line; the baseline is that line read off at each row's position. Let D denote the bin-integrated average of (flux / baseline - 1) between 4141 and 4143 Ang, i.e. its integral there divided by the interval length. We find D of 0.004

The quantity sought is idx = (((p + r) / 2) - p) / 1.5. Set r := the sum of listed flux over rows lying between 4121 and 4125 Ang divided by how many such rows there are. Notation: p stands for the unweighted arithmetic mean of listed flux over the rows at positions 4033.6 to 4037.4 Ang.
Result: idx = 0.7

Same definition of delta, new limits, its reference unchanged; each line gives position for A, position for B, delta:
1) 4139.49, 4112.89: 3.16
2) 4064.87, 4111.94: 3.15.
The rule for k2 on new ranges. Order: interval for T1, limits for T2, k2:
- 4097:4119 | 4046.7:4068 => 1.5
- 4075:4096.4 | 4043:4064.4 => 0.3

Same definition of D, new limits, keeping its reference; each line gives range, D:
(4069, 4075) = -0.030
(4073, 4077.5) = -0.028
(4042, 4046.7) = 0.117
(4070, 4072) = 0.007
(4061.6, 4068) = 0.018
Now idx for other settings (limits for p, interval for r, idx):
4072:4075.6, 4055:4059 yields 1.0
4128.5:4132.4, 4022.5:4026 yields 0.9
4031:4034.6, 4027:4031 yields 0.2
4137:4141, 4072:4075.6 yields -0.6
